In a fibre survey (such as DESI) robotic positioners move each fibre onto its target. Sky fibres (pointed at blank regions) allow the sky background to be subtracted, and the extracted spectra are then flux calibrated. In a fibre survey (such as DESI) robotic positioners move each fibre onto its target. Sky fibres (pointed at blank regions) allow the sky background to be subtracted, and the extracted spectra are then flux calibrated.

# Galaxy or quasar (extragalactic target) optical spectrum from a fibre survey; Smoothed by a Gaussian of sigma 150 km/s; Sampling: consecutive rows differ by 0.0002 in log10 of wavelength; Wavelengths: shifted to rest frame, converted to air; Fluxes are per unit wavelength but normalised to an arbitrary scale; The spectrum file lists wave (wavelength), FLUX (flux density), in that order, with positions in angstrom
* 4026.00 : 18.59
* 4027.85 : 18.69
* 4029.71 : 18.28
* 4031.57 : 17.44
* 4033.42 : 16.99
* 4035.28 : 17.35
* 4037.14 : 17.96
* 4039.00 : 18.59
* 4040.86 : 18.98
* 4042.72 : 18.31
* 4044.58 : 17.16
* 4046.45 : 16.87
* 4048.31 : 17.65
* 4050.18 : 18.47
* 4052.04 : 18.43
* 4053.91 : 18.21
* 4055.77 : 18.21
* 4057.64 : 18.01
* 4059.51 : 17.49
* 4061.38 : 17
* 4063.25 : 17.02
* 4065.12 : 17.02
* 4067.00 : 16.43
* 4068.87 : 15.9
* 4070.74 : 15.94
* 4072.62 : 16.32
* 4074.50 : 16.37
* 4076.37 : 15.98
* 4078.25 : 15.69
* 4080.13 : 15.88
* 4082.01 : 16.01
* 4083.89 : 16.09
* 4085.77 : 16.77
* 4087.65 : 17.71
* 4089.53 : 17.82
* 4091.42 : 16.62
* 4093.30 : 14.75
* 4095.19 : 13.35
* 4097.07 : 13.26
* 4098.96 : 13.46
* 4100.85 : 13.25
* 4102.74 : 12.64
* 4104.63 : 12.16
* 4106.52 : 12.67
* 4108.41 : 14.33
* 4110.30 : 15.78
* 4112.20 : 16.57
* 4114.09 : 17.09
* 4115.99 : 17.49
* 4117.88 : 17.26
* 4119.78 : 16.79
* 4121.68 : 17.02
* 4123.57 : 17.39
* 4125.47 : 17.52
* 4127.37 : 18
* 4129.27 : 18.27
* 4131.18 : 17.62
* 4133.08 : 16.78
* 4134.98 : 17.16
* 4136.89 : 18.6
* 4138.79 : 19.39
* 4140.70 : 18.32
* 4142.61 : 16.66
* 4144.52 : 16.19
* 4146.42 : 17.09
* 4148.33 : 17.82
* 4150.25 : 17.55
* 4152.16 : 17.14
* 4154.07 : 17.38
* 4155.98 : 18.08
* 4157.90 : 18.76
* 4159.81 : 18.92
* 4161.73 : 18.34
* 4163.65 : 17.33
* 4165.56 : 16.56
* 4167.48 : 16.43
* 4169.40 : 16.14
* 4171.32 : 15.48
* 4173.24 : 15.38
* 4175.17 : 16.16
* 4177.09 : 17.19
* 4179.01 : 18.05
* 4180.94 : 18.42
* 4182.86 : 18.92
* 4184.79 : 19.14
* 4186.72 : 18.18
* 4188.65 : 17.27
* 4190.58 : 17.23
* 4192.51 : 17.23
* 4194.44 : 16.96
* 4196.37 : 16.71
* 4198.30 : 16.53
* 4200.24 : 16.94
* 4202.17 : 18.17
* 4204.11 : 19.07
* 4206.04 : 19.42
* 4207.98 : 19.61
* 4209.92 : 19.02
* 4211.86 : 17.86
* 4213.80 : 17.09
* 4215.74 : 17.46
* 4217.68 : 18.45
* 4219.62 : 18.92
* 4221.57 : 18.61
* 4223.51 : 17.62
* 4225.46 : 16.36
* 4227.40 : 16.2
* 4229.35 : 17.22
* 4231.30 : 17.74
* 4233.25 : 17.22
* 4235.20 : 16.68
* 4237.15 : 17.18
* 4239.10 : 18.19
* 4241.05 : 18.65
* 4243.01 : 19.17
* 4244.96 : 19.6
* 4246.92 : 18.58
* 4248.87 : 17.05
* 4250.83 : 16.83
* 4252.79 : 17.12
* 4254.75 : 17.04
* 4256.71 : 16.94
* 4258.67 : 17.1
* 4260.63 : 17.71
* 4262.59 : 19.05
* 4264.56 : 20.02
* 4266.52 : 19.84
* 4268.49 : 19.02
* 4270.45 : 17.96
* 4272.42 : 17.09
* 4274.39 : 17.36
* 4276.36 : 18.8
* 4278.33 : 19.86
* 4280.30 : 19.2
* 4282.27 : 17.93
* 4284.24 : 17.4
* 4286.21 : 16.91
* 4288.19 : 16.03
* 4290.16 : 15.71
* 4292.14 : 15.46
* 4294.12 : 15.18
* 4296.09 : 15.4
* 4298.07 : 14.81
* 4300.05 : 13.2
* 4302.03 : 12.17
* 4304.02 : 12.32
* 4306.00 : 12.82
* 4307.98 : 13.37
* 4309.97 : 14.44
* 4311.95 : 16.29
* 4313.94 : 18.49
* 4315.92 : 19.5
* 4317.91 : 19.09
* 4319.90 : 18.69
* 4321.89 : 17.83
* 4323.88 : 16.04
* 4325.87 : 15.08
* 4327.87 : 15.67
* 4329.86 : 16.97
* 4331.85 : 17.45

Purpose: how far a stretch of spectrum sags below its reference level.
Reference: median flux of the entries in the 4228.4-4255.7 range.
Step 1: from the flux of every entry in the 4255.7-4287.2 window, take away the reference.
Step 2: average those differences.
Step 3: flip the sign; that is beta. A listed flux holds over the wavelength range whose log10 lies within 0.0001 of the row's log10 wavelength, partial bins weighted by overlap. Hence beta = -1.04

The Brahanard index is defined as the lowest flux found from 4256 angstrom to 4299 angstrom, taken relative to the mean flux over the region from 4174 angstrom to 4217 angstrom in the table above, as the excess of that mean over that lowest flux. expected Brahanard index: 3.0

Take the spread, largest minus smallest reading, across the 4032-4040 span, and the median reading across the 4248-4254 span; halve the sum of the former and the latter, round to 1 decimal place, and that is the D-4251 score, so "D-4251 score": 9.3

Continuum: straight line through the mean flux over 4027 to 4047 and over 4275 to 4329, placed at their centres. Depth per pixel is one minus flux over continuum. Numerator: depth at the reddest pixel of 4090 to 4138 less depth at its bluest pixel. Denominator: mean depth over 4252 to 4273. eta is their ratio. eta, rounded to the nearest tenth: 1.3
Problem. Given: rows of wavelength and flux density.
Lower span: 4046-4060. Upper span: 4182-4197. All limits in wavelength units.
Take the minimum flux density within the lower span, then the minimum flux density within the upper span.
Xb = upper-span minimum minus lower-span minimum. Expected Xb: -0.2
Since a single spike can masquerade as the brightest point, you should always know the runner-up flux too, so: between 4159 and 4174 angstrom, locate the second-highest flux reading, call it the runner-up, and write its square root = 4.28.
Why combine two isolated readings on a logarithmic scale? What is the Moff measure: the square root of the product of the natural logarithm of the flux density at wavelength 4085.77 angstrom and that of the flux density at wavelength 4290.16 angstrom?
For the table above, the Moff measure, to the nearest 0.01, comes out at 2.79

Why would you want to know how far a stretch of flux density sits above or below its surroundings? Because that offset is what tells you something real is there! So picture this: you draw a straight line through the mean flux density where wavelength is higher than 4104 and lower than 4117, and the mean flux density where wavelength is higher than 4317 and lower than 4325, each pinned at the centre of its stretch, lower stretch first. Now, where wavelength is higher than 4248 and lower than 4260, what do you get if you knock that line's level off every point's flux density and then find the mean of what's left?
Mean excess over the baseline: 0.0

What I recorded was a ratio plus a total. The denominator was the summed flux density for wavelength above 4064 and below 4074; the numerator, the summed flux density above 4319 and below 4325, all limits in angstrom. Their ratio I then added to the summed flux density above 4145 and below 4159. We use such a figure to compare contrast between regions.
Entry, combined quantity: 124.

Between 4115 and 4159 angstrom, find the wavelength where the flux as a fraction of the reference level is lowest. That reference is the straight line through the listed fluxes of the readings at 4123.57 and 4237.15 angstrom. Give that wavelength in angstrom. 4144.52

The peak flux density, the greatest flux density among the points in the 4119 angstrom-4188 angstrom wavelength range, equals 19.39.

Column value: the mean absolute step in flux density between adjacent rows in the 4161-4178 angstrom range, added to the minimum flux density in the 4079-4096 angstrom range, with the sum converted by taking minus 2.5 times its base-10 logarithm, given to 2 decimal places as -2.86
